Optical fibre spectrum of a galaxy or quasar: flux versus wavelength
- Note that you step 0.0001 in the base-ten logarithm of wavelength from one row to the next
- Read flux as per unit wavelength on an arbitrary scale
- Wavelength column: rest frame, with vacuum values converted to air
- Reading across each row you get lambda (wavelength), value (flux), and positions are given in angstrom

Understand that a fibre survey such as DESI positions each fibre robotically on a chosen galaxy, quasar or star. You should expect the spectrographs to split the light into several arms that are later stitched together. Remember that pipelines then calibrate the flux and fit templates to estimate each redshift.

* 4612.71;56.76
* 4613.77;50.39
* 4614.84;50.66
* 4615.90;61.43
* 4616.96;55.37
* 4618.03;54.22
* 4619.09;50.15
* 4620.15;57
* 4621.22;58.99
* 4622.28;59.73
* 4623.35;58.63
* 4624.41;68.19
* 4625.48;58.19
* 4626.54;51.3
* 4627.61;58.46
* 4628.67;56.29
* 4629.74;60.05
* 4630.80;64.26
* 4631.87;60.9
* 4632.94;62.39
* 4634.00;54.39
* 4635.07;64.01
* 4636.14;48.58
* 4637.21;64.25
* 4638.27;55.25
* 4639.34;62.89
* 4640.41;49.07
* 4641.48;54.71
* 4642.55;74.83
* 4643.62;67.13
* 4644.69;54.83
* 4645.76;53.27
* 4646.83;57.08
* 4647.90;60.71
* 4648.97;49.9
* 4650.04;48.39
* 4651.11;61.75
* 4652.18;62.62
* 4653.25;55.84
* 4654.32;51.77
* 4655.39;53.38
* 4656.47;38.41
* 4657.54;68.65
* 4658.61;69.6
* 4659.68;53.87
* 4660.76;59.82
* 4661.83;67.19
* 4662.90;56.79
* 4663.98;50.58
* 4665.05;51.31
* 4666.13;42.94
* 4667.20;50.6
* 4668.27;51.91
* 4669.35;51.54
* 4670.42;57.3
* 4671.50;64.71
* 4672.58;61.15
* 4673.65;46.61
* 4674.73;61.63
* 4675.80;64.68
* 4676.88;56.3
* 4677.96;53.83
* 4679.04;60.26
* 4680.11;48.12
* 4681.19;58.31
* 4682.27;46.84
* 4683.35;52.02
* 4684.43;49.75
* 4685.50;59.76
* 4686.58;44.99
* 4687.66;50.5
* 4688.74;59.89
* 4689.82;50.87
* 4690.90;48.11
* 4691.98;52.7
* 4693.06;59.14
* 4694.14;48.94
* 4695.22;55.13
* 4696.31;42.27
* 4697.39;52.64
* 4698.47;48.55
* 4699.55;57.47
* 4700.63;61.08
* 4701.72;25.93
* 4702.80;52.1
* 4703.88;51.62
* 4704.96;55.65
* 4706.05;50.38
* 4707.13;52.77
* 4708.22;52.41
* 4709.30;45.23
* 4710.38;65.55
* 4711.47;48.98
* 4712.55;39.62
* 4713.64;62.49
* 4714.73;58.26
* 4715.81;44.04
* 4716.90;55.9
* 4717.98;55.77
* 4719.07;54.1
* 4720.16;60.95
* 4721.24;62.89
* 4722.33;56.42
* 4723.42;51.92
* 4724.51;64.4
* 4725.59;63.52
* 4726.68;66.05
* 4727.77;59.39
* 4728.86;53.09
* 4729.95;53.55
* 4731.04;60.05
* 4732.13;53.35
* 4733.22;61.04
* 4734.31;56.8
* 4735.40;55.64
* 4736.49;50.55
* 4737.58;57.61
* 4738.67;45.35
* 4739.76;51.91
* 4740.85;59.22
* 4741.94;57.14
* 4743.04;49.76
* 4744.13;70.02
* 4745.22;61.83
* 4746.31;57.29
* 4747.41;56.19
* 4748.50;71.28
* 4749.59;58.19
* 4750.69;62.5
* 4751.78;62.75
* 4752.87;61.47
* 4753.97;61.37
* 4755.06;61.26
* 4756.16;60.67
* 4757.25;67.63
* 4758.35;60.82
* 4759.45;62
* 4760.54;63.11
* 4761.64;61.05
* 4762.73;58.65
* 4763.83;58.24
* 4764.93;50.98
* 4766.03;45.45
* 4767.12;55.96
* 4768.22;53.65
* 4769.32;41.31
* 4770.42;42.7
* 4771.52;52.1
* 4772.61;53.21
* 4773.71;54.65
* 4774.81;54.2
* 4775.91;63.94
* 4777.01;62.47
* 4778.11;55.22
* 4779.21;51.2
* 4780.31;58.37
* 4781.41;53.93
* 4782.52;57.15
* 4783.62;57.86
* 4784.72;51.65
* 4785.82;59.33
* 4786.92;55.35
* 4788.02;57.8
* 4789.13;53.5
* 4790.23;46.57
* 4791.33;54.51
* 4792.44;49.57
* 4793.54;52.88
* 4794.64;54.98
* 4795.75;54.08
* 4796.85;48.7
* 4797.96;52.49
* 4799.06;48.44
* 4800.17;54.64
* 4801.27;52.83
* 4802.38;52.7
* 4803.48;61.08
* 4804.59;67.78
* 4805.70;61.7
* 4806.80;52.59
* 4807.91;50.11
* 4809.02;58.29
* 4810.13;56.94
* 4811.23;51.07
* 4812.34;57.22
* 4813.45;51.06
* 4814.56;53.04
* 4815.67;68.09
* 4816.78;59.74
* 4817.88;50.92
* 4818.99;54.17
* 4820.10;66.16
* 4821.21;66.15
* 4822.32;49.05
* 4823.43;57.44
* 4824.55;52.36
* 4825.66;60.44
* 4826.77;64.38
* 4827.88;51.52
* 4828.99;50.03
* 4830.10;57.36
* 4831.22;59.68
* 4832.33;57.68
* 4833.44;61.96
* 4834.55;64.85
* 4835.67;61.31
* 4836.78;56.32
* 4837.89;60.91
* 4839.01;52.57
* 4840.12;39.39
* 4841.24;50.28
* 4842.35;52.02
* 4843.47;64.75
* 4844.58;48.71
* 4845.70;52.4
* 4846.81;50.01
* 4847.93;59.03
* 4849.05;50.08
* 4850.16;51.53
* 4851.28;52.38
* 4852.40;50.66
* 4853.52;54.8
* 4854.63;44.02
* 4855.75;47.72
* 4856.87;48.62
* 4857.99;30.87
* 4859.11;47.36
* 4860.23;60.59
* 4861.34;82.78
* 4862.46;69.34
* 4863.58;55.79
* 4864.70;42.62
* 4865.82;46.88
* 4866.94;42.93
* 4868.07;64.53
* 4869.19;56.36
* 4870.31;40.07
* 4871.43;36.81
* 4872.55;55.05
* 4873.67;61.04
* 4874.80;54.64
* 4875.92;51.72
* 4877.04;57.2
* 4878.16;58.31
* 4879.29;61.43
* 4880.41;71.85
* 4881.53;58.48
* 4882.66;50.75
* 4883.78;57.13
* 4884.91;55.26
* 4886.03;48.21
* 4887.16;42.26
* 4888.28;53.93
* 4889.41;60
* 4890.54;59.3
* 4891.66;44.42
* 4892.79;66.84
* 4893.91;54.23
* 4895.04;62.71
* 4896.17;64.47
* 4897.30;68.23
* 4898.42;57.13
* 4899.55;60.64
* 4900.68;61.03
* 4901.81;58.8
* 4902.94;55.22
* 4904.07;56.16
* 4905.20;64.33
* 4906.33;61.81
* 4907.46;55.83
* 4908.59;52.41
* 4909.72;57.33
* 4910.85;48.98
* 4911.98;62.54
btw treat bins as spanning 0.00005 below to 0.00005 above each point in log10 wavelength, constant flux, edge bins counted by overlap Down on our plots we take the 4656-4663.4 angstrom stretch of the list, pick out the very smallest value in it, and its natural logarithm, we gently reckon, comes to 3.65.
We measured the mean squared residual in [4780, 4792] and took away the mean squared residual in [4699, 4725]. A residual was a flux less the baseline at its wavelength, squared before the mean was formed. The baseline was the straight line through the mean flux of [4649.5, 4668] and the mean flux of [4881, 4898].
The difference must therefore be -64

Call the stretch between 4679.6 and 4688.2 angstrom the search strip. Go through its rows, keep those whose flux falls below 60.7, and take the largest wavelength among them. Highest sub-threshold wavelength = 4687.66 angstrom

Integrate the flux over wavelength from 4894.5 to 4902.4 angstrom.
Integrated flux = 488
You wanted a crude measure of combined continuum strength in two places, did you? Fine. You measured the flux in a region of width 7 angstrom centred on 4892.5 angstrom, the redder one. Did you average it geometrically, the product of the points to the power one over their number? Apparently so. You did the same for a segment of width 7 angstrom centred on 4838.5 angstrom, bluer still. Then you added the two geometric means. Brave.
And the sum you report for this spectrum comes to 110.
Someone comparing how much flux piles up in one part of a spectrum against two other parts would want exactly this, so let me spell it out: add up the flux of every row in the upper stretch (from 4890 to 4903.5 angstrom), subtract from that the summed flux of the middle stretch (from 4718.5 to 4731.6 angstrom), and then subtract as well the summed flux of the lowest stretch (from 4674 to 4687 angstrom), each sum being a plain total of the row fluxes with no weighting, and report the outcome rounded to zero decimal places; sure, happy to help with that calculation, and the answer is -650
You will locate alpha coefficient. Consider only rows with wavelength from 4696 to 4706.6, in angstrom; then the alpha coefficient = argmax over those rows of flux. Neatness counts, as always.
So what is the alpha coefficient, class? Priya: 4700.63 angstrom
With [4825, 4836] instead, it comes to 4834.55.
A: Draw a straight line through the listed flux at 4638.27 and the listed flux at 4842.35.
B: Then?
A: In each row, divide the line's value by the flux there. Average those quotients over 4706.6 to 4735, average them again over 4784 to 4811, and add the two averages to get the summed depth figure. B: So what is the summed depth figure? 1.95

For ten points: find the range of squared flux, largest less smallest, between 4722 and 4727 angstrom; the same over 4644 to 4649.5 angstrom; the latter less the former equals -471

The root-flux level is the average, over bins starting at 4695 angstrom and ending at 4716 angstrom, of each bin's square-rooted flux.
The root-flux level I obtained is 7.12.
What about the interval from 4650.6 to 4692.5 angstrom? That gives 7.40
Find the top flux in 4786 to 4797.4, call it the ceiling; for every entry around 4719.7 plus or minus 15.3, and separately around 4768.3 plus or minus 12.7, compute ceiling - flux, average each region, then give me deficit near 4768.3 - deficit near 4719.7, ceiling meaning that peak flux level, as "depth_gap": -0.1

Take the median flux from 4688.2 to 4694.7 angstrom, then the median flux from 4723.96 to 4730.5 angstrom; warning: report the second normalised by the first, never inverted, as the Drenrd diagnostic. 1.19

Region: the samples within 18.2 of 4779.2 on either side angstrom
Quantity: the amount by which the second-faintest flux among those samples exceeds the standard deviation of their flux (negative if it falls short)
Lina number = 38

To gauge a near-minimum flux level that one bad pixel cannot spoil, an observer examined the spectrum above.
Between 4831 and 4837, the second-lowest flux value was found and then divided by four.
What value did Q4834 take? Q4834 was 14.4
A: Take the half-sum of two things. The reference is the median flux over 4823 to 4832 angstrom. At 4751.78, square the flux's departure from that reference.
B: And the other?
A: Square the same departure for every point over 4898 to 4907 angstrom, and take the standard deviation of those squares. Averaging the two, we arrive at 22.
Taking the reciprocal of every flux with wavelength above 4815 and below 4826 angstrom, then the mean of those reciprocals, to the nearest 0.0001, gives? 0.0173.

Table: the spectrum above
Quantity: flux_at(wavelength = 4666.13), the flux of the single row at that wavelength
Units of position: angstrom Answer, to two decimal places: 42.94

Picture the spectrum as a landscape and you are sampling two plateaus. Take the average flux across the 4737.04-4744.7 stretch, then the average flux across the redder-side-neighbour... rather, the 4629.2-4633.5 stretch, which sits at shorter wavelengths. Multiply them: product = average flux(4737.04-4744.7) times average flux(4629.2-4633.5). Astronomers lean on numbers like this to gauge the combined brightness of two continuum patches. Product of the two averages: 3458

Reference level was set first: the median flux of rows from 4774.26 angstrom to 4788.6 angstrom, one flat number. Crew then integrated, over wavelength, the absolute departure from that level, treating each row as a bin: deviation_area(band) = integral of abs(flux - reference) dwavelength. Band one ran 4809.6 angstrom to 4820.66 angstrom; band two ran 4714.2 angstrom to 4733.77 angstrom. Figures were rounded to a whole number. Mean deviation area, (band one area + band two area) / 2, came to 69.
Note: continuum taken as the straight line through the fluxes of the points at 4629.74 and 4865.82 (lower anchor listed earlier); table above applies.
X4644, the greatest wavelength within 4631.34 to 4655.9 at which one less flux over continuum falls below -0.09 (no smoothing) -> 4643.62 angstrom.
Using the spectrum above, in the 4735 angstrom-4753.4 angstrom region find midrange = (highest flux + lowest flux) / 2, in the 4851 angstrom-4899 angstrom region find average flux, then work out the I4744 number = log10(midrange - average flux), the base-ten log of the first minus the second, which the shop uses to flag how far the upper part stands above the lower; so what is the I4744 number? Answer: 0.56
